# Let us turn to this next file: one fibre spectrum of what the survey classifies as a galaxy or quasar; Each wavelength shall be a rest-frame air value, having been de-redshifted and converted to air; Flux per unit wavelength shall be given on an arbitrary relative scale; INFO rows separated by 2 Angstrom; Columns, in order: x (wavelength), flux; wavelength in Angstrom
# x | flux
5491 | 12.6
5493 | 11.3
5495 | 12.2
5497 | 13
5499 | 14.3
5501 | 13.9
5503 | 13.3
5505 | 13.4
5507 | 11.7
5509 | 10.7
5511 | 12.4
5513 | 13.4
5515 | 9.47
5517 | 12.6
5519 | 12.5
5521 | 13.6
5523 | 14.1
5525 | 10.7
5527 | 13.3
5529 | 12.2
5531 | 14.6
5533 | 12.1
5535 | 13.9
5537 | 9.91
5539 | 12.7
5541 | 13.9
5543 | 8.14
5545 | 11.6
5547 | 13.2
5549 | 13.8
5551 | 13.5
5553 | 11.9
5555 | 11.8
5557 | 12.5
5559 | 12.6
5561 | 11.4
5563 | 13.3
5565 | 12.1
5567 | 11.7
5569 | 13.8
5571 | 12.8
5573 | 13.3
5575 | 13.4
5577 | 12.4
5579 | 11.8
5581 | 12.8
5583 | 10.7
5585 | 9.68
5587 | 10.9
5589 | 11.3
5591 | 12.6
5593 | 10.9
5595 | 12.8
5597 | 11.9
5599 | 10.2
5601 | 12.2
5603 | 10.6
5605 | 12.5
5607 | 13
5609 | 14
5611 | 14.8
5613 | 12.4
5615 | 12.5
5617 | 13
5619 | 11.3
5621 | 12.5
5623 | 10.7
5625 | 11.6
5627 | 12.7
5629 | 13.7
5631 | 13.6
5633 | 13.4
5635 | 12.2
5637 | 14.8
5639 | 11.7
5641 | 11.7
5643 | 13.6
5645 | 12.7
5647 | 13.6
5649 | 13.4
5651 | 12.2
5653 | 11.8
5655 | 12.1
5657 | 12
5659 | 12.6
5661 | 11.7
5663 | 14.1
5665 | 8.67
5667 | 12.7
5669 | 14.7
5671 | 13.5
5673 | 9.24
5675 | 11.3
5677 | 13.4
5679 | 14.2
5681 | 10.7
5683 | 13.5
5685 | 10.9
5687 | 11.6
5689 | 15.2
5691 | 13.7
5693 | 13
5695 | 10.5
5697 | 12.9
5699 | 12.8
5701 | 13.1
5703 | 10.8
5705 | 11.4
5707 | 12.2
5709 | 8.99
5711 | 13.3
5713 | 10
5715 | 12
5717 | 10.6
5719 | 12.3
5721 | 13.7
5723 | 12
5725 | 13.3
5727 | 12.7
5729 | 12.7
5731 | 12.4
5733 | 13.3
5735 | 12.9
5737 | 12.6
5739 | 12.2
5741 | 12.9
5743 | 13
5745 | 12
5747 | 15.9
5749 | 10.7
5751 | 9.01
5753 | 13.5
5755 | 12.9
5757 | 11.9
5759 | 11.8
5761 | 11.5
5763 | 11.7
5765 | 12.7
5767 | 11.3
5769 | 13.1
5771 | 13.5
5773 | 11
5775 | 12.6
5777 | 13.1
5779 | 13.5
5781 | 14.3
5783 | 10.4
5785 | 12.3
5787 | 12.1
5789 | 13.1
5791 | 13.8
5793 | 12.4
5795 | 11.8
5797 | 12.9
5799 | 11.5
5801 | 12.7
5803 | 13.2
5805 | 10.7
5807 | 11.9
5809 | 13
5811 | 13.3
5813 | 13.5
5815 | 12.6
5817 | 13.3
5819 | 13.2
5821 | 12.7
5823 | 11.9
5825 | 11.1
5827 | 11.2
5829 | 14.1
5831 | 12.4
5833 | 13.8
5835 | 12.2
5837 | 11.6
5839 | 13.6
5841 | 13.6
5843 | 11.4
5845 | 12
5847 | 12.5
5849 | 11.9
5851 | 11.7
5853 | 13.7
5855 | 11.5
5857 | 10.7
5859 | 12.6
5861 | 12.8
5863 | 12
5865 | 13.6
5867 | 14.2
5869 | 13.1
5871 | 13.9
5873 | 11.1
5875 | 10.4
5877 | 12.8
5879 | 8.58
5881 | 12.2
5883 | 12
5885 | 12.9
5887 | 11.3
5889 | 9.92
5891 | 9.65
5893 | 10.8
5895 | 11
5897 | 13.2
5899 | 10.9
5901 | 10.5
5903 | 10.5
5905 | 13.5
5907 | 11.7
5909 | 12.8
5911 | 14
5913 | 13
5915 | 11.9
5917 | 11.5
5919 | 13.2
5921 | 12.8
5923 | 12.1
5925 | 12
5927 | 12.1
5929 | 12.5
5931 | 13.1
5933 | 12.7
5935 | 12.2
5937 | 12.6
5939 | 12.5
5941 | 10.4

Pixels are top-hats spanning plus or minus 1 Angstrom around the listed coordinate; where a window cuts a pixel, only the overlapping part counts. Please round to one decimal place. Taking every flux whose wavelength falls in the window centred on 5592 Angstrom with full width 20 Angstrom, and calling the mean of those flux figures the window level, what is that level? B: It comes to 11.3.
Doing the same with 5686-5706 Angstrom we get 12.5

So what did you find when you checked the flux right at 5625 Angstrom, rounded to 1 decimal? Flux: 11.6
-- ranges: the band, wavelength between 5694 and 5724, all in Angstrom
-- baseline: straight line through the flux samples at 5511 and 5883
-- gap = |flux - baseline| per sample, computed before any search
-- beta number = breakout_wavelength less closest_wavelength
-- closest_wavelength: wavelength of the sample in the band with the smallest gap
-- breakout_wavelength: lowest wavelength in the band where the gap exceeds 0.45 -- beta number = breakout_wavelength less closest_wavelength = -12 Angstrom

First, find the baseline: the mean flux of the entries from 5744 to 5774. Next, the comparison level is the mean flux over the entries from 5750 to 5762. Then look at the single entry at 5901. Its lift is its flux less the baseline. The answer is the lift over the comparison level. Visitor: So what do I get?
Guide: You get -0.14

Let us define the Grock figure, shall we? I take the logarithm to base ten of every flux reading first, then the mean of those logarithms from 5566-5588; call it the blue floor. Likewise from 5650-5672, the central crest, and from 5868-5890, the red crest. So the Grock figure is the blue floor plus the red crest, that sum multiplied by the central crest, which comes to 2.33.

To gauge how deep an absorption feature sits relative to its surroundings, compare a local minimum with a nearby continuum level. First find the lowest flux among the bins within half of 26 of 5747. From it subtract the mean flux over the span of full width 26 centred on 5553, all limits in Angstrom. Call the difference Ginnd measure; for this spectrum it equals -3.3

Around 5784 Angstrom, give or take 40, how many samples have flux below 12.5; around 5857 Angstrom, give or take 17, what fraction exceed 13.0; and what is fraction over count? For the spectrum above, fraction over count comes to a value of 0.0196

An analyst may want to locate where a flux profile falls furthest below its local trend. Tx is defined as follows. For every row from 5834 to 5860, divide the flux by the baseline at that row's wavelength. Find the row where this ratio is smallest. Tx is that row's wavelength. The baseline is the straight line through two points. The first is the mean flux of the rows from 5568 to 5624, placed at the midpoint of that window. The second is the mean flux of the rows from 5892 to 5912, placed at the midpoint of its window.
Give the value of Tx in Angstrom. 5857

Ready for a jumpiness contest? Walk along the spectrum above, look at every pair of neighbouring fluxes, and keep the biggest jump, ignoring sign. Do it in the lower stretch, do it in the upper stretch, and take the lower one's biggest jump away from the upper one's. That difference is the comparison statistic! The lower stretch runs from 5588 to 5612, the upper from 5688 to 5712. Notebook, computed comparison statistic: 2.3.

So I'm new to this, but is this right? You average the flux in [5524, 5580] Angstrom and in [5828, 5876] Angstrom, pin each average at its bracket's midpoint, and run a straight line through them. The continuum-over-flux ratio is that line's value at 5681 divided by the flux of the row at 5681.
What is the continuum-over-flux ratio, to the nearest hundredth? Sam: 1.17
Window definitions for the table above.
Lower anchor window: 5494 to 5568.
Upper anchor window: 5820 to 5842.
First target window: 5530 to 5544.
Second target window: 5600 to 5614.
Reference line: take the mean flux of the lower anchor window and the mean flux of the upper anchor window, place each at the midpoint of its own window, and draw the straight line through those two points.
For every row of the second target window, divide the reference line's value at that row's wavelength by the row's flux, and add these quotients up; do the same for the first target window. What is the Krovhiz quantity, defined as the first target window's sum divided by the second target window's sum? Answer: 1.08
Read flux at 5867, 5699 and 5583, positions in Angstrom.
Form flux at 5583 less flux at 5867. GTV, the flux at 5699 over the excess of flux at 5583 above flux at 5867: -4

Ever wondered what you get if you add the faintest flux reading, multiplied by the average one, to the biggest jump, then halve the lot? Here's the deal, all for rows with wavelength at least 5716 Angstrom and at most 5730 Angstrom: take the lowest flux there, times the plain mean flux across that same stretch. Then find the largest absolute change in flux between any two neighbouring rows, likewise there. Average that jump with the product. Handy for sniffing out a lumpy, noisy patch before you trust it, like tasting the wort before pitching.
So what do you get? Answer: 67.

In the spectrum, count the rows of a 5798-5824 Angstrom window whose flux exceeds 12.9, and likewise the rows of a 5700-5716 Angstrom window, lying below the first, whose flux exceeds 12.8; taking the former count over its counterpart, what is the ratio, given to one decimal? 3.0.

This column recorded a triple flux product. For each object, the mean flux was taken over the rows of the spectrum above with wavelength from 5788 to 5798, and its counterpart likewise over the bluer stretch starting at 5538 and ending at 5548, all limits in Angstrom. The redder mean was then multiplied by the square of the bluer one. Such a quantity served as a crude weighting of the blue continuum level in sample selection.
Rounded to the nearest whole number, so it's 1815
